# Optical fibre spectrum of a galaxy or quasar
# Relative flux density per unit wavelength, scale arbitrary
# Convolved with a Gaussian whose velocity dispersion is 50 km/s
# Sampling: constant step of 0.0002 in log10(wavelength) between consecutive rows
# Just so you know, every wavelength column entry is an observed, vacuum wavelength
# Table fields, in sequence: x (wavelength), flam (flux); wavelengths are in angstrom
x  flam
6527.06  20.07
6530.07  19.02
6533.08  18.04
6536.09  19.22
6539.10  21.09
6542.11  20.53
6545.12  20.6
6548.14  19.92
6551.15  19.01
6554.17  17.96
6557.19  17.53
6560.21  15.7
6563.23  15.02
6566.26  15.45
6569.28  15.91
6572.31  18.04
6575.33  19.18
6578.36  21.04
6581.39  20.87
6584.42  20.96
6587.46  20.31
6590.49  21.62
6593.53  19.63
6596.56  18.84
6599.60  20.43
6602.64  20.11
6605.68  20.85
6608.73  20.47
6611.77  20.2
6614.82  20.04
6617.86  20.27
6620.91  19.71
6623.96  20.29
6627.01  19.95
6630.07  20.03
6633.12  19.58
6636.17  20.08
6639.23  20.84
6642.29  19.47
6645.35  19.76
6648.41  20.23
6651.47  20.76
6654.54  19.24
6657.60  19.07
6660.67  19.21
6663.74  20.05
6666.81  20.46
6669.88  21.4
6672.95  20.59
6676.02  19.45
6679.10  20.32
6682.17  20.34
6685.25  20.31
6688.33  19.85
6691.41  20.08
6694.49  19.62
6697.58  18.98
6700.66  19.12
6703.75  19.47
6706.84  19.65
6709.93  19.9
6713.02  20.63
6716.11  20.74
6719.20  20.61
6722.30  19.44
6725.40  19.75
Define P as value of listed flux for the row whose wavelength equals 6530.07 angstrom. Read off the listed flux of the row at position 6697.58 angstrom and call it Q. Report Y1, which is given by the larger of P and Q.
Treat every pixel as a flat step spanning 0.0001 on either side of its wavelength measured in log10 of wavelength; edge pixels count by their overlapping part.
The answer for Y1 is 19.0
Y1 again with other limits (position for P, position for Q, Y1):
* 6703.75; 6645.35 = 19.8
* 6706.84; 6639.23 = 20.8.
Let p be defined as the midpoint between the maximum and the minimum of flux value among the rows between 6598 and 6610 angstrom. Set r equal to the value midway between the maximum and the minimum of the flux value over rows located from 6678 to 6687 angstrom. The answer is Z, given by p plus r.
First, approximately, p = 20.5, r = 20.3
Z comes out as 40.8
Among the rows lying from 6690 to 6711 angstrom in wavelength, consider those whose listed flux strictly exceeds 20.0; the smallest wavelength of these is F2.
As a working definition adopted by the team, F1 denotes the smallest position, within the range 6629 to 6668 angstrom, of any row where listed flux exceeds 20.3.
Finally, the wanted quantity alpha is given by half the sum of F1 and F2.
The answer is 6665.3 angstrom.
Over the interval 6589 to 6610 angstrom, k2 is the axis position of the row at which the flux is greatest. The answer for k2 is 6590.49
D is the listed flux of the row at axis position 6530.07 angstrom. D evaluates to 19.02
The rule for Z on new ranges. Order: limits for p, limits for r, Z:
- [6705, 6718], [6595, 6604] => 39.8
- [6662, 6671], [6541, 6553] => 40.5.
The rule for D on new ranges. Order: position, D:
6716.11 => 20.74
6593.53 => 19.63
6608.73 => 20.47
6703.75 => 19.47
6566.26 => 15.45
